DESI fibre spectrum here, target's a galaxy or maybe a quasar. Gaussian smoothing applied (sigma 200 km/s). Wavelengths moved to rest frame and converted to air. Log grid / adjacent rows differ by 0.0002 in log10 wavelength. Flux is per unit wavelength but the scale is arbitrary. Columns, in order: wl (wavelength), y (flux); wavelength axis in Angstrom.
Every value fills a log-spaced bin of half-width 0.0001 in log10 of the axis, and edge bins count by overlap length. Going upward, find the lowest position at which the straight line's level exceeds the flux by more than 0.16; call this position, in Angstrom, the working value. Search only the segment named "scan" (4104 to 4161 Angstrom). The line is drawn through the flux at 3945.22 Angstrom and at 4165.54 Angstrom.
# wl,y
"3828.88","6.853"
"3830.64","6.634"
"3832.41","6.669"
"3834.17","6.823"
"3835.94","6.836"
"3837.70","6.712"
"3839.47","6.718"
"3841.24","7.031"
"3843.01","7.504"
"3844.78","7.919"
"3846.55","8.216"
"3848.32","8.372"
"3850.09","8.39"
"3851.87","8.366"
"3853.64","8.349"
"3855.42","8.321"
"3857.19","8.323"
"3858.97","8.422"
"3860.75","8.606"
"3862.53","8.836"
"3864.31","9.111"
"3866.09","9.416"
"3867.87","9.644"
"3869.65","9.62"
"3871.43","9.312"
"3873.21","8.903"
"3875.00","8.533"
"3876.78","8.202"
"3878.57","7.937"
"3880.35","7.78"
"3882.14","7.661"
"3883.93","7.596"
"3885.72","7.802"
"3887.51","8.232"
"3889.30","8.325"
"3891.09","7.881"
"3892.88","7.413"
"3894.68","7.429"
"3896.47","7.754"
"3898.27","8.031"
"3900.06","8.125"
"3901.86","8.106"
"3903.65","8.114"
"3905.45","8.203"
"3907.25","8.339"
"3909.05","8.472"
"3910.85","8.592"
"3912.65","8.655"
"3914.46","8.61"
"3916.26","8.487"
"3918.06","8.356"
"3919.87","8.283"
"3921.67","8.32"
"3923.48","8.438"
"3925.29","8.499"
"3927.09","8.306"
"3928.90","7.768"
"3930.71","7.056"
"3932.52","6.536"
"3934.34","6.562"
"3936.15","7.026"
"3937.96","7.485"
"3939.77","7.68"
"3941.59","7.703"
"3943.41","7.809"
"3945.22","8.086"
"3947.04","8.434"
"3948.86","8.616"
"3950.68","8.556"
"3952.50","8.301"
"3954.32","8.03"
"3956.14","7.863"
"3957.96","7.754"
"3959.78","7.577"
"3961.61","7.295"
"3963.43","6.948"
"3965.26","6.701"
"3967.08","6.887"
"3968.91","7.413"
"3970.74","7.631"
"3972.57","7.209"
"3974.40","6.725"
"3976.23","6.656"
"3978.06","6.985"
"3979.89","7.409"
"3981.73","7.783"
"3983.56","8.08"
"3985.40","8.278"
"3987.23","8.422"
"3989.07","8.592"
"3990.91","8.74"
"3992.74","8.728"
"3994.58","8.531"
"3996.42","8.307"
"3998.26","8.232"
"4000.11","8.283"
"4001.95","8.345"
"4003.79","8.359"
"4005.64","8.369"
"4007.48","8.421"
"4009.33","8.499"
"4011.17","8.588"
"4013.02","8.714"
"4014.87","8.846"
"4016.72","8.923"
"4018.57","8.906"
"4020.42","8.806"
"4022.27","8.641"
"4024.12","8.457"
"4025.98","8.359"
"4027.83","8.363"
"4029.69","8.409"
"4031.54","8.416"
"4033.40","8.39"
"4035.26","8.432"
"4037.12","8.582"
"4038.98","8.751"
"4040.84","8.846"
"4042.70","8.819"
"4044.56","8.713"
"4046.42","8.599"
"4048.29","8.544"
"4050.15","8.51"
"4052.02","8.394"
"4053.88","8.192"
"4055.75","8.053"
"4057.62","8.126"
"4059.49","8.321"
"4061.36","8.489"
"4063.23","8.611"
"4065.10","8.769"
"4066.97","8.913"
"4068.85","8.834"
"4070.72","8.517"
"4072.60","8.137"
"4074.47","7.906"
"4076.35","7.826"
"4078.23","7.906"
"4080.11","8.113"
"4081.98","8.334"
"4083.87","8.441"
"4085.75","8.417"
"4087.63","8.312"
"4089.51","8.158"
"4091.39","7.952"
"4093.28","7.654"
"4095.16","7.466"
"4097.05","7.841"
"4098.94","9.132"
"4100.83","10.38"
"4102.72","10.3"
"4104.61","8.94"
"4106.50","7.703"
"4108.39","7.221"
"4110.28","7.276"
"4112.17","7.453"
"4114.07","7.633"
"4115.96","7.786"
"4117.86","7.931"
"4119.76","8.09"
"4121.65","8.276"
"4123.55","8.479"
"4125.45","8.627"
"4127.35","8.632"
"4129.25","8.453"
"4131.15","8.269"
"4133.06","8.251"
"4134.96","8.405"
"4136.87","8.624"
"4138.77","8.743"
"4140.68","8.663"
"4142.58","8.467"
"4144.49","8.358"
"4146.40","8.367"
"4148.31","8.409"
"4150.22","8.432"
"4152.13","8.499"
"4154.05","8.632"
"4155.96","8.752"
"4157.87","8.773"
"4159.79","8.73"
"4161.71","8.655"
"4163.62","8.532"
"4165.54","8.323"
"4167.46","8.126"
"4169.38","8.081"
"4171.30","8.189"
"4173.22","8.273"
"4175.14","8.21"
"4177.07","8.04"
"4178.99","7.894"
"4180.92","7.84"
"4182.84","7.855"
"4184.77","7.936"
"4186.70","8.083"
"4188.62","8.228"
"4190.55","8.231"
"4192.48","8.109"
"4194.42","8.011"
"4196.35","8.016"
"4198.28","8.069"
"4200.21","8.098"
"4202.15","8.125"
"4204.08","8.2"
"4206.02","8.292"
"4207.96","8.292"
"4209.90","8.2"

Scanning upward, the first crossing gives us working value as 4106.50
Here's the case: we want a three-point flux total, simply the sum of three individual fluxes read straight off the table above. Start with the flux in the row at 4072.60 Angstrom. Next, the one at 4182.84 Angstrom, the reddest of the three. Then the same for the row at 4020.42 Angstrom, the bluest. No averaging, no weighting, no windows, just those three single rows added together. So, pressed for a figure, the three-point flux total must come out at 24.8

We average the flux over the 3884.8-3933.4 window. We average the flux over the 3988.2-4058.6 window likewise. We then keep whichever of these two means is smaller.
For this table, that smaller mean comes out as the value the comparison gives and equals 8.08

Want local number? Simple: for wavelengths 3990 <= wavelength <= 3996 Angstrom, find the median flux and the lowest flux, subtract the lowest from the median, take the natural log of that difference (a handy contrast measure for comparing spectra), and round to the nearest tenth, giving -1.6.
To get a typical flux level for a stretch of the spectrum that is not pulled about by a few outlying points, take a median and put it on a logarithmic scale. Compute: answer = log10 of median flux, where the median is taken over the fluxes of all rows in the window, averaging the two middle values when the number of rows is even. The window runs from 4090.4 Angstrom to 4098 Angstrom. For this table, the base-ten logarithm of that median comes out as 0.889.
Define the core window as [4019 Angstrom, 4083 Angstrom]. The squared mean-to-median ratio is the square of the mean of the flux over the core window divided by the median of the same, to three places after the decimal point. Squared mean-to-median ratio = 1.000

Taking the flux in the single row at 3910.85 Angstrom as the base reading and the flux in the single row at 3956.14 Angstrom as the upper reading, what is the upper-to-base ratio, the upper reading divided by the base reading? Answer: 0.92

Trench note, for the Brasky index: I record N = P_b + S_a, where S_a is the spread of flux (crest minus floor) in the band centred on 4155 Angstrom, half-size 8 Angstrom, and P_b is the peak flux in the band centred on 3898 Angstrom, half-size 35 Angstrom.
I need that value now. 10.0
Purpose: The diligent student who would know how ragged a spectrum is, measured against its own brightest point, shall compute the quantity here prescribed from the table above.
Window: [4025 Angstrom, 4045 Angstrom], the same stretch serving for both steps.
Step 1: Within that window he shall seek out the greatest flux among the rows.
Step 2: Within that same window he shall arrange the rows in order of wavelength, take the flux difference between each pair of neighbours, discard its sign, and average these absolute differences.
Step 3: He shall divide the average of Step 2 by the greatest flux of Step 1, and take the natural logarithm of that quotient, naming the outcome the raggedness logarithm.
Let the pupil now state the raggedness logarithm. -4.9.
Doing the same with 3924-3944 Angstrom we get -3.3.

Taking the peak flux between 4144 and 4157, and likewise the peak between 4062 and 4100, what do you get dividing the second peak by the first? 1.04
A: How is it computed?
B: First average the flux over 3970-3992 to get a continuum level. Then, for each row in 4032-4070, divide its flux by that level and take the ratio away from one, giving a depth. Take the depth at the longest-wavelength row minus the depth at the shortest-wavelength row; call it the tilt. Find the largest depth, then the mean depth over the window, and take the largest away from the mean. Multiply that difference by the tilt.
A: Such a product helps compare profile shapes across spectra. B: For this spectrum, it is 0.004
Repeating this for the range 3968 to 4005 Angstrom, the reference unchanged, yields 0.020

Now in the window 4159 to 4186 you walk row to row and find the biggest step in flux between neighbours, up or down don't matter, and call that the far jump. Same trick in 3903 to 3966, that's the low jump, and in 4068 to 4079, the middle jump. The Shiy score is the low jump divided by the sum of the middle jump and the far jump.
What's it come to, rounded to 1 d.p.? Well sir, 1.2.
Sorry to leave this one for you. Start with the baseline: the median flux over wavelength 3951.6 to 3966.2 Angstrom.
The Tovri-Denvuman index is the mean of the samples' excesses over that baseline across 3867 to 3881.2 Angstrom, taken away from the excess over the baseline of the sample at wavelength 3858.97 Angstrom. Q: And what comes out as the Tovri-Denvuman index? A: -0.3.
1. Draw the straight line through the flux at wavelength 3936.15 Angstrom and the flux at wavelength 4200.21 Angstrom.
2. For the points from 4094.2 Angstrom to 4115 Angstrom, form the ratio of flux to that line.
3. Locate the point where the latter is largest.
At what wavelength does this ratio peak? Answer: 4100.83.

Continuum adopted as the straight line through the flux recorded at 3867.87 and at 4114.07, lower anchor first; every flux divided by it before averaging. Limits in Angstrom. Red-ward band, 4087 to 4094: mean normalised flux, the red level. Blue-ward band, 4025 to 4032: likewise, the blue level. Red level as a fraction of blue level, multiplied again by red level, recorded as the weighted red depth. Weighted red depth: 1.04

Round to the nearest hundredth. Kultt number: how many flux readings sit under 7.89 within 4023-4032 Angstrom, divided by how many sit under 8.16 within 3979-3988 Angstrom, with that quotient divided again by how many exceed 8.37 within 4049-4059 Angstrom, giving 0.00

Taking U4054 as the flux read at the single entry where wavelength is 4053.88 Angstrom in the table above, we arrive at 8.192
